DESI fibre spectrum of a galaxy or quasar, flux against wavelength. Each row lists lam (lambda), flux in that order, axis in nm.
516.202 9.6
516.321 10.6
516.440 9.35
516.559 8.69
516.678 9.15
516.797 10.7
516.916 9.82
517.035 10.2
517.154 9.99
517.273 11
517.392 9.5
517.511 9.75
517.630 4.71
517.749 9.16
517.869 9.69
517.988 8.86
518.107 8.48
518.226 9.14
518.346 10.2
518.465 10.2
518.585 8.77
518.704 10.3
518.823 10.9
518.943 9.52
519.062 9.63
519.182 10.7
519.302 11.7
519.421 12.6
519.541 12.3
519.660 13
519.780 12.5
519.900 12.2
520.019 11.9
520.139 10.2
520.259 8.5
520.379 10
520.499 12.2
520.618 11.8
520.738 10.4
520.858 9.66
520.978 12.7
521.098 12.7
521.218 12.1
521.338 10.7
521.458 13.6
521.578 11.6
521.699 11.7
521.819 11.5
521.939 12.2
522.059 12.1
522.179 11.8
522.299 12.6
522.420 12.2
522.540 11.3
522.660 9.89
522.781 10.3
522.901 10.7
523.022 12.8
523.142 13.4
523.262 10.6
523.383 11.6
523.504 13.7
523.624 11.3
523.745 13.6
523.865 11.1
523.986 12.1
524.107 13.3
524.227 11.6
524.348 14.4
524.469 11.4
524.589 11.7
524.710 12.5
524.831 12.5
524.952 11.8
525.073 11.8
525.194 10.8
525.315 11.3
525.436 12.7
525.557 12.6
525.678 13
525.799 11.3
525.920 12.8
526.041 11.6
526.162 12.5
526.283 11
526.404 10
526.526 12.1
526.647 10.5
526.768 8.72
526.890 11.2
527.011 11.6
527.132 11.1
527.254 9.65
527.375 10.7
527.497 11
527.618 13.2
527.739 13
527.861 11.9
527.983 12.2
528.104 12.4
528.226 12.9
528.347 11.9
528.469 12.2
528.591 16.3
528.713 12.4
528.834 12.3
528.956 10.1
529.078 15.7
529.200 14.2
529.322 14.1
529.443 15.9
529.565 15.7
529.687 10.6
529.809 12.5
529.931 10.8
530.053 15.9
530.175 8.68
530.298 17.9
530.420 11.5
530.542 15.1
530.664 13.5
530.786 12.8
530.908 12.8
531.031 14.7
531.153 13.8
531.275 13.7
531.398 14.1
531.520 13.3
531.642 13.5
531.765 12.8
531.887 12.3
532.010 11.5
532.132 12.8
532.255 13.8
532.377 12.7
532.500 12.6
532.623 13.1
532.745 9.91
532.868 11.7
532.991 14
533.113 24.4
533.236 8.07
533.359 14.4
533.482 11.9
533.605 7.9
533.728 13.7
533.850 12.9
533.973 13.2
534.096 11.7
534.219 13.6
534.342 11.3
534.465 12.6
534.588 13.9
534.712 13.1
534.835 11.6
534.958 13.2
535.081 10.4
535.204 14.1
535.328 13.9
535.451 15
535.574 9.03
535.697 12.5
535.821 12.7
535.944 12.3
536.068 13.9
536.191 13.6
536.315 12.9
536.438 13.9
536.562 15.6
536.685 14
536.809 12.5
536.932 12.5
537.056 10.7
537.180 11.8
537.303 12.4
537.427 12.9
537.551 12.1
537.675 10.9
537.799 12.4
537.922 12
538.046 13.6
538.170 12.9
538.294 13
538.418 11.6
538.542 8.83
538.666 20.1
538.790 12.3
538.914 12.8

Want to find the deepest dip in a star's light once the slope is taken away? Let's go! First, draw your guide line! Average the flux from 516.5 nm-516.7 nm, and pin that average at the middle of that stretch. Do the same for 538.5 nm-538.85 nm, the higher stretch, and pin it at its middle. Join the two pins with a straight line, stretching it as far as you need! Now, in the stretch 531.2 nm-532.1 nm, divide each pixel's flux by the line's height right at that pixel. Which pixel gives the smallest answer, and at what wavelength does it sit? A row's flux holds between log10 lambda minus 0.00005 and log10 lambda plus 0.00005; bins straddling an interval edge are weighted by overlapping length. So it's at 532.010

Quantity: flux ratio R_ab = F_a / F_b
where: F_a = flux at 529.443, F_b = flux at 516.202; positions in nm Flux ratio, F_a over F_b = 1.66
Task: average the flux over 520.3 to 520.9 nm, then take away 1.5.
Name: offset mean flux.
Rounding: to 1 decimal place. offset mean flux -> 9.3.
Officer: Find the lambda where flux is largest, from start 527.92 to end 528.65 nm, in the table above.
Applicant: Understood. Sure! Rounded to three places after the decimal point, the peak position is 528.591 nm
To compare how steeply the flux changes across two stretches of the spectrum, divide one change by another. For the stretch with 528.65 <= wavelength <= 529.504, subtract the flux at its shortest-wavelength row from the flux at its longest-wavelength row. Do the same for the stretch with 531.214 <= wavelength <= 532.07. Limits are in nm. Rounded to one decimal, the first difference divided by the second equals -1.6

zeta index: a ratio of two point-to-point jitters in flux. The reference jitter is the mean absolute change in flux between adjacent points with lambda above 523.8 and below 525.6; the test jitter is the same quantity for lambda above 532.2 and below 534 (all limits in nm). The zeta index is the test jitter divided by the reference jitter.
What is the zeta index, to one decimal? 3.8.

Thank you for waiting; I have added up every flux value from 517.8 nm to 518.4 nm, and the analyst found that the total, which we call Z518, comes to 46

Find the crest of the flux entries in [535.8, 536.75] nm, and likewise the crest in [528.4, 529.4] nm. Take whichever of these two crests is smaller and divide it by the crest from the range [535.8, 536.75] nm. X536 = 1.00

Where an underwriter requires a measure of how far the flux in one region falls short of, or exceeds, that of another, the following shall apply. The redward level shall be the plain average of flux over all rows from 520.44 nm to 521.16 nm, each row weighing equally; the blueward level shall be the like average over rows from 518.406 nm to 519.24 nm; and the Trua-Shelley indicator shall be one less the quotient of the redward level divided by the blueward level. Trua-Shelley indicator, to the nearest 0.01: -0.16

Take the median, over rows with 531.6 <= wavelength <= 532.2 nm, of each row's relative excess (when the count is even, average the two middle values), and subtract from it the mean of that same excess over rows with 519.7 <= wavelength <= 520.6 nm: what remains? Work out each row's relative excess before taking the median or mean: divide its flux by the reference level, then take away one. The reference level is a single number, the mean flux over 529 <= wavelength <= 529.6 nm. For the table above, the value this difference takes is 0.11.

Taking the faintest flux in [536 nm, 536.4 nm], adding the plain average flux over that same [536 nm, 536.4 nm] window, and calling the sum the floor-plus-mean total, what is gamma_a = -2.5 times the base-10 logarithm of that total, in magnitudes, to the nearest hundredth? -3.55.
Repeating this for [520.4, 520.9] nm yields -3.29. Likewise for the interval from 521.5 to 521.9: -3.41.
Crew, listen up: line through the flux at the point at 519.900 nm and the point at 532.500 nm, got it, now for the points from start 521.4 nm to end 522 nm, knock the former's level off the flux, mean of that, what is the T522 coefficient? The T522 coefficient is -0.14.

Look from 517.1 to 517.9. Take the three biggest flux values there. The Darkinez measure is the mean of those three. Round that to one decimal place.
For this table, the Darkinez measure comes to 10.2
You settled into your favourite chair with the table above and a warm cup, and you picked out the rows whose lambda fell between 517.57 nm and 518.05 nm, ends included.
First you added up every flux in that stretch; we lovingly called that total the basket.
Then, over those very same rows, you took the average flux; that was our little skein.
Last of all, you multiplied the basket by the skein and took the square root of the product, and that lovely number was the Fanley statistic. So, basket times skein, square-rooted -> 16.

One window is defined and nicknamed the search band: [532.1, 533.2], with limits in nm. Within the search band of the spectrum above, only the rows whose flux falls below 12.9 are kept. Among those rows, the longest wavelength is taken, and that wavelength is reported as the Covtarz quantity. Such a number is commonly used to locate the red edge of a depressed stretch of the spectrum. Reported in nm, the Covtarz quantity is 532.868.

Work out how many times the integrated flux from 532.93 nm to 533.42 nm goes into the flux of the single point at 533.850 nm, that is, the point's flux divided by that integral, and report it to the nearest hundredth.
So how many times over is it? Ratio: 1.73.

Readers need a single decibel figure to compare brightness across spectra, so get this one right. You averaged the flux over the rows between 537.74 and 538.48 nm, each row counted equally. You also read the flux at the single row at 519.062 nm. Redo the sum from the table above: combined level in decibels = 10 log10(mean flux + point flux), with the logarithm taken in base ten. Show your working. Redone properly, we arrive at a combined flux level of 13.5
